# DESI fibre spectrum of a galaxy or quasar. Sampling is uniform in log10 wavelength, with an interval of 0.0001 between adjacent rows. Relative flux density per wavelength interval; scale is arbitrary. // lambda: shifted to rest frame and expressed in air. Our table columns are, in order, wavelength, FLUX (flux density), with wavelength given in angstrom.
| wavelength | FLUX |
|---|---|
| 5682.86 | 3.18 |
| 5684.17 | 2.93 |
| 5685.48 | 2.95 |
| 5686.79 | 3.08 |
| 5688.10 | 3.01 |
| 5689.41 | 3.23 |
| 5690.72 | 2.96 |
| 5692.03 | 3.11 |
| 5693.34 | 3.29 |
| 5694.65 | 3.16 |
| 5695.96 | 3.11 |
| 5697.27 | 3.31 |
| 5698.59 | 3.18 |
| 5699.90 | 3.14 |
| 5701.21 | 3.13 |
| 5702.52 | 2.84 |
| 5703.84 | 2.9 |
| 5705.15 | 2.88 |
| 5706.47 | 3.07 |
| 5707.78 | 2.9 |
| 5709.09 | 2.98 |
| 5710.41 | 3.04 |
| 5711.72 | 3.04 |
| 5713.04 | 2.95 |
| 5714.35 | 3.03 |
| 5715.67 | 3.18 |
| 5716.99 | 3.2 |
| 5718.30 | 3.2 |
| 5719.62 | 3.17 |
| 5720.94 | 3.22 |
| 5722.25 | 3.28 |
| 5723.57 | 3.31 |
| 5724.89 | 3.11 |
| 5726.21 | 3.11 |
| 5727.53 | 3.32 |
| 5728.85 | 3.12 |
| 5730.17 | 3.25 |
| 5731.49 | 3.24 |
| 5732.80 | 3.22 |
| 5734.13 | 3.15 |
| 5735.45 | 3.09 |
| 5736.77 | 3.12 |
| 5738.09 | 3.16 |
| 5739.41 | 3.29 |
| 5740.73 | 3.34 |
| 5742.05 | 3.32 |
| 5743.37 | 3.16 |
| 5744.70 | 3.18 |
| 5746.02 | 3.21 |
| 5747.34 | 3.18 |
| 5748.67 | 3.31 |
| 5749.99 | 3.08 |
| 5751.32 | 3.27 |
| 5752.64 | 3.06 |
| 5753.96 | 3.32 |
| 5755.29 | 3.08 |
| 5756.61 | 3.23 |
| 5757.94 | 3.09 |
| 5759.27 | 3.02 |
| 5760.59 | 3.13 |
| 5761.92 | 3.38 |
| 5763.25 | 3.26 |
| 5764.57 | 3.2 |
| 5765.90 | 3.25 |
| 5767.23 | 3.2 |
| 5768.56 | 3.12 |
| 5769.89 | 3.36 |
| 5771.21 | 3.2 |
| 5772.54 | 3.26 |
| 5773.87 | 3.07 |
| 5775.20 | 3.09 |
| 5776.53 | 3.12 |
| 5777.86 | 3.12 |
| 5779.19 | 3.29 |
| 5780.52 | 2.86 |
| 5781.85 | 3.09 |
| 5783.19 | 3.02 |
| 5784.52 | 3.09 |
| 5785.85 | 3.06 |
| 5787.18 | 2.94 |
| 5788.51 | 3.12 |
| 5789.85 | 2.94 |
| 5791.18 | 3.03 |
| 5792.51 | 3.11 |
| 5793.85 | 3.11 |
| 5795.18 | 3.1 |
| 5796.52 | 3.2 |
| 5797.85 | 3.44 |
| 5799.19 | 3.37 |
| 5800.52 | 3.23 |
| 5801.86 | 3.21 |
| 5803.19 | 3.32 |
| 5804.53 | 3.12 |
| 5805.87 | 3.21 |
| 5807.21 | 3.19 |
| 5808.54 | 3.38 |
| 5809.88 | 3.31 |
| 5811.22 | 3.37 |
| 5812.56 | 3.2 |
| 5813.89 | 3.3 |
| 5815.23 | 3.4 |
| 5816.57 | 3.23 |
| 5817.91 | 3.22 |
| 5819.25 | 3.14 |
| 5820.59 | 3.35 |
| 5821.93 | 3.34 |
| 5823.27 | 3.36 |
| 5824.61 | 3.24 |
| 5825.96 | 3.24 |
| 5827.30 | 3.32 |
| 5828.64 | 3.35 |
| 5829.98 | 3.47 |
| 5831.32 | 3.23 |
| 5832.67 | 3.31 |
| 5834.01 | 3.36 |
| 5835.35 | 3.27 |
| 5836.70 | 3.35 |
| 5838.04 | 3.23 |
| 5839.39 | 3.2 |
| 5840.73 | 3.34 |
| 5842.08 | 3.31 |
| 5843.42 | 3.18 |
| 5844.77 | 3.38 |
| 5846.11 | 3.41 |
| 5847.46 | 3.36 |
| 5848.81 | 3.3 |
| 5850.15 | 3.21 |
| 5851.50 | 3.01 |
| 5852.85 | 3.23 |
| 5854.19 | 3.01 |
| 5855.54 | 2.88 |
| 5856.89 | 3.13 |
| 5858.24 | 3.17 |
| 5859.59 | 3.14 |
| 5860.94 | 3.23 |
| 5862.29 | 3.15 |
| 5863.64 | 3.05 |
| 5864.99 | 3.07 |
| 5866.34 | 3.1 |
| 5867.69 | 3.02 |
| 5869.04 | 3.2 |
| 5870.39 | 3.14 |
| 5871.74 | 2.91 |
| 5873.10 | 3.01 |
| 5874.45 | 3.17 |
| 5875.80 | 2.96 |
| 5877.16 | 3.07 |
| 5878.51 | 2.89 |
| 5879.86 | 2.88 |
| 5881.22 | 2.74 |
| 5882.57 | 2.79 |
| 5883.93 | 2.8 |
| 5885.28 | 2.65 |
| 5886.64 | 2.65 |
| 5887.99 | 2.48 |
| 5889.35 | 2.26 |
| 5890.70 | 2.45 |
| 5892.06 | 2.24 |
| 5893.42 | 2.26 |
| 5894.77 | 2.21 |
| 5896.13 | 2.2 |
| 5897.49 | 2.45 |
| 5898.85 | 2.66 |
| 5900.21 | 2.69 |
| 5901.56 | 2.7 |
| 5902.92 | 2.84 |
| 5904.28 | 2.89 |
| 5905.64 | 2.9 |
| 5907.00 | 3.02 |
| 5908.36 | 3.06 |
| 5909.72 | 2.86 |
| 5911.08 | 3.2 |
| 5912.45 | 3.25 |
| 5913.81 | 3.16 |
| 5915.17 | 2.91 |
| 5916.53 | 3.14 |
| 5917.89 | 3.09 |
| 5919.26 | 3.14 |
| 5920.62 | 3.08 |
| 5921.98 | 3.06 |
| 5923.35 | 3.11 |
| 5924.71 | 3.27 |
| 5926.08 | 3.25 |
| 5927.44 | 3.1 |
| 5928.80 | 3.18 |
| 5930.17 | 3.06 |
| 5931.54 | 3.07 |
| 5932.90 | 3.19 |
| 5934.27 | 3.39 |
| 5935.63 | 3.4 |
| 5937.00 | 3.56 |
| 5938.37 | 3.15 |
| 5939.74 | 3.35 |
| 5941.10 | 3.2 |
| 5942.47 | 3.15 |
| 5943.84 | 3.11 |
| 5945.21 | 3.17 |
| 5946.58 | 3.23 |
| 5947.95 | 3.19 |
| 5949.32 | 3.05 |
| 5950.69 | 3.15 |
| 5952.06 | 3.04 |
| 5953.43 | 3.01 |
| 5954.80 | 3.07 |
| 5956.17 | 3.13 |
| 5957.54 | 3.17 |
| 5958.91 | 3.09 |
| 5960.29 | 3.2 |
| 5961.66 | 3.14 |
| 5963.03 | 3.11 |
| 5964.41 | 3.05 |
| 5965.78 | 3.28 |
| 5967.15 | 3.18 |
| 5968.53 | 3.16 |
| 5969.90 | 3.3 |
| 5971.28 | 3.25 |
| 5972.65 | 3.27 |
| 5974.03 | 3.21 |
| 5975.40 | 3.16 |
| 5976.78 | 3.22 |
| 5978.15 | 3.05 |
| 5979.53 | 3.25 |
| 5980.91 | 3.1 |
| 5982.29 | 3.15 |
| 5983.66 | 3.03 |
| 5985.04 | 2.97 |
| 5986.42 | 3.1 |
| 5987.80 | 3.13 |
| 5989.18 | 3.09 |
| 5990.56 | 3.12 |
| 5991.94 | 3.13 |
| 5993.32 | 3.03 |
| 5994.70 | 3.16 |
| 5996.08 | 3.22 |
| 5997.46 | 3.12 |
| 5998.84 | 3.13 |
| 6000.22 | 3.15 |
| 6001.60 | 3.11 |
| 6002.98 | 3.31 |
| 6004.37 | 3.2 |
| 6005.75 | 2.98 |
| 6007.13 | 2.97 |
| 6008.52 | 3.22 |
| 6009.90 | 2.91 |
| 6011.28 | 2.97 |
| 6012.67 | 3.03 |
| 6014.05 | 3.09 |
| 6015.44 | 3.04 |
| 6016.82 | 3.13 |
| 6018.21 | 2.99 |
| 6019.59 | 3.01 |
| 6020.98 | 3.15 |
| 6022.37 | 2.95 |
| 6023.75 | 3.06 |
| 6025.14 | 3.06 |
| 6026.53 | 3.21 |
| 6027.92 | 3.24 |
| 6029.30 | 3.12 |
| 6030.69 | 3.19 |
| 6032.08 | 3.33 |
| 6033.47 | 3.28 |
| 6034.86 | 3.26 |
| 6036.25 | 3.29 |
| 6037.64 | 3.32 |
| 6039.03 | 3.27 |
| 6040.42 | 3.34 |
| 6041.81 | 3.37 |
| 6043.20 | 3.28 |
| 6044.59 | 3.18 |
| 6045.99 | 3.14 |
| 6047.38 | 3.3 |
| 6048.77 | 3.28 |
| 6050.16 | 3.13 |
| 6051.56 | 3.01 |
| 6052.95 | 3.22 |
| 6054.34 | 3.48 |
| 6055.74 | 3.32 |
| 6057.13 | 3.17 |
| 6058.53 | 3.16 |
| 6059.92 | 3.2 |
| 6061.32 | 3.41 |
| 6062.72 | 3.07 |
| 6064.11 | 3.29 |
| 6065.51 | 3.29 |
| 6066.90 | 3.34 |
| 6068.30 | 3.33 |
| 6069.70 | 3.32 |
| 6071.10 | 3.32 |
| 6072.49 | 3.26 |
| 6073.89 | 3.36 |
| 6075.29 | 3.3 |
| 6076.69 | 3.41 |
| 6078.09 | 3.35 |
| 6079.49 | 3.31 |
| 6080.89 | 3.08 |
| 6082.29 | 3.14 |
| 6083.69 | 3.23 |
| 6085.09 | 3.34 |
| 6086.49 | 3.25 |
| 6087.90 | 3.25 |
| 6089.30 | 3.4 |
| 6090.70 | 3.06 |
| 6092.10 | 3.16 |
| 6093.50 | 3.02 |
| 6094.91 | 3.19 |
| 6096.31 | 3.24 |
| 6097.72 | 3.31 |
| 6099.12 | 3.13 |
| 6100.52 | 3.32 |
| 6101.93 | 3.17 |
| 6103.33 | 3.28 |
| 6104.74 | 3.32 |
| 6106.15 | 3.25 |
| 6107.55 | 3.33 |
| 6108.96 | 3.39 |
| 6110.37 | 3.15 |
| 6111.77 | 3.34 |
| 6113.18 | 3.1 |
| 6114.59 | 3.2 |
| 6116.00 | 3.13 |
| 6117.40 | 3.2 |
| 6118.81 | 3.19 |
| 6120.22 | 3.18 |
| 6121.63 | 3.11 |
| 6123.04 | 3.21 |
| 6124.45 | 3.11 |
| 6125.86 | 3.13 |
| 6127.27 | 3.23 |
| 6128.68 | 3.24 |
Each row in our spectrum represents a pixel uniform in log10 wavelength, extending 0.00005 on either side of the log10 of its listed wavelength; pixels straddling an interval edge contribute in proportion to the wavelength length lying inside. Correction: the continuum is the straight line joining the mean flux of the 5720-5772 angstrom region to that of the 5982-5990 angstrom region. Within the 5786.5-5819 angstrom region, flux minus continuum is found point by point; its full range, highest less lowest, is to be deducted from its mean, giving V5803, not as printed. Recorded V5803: -0.47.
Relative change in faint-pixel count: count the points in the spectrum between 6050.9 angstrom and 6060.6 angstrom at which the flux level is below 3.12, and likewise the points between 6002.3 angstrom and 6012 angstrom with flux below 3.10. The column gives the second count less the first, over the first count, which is 3.0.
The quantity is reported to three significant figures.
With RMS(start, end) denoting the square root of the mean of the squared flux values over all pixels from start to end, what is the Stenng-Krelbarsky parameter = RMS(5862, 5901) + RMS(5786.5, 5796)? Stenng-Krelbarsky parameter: 5.83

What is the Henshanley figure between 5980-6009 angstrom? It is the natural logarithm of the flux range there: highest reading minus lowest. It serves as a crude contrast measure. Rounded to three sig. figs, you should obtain -1.08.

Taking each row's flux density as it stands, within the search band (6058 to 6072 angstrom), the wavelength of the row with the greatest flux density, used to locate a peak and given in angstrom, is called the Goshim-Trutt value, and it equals 6061.32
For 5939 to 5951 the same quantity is 5939.74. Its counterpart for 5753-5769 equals 5761.92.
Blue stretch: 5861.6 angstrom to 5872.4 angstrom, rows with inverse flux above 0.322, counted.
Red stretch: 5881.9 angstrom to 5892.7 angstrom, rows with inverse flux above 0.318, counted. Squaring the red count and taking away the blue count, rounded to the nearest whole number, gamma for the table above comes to 59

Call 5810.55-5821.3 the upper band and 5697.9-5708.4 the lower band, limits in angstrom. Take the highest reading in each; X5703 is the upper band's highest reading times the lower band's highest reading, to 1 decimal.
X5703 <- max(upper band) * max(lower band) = 10.8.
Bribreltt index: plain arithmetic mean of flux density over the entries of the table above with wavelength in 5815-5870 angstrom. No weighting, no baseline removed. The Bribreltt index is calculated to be 3.23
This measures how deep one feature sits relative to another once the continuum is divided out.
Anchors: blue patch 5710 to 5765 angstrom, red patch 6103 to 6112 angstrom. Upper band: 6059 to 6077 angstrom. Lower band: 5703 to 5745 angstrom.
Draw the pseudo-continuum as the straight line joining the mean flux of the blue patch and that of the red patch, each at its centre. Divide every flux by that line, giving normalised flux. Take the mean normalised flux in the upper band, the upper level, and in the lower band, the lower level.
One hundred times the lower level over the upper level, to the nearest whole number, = 98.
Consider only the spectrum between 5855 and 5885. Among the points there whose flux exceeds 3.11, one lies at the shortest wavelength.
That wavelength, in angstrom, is 5856.89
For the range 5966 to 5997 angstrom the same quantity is 5967.15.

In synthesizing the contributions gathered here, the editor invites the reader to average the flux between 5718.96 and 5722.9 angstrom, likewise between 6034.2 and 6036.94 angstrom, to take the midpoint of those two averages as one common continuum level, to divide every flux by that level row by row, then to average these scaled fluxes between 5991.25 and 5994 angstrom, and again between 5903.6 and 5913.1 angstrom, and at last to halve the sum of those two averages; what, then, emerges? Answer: 0.94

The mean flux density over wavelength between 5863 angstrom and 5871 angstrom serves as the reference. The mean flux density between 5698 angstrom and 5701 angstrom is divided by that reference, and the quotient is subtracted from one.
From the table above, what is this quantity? -0.020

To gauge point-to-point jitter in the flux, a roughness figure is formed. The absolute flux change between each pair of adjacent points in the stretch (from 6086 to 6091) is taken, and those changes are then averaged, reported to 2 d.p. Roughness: 0.16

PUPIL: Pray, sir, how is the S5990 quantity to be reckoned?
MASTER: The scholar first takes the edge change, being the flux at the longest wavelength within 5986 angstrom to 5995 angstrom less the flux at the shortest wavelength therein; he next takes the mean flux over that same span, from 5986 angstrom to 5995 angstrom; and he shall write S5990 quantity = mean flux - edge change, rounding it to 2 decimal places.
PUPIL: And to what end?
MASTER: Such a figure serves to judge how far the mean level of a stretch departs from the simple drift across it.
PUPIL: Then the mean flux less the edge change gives 3.05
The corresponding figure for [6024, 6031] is 3.03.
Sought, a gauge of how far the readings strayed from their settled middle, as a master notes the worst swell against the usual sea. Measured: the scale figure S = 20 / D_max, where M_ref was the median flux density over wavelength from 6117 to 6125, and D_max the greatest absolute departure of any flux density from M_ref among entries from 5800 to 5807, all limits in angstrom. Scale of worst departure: 148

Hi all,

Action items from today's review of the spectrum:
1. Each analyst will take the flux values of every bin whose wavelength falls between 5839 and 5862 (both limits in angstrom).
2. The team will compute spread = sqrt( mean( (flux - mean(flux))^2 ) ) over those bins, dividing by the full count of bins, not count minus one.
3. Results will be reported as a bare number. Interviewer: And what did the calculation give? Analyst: 0.139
